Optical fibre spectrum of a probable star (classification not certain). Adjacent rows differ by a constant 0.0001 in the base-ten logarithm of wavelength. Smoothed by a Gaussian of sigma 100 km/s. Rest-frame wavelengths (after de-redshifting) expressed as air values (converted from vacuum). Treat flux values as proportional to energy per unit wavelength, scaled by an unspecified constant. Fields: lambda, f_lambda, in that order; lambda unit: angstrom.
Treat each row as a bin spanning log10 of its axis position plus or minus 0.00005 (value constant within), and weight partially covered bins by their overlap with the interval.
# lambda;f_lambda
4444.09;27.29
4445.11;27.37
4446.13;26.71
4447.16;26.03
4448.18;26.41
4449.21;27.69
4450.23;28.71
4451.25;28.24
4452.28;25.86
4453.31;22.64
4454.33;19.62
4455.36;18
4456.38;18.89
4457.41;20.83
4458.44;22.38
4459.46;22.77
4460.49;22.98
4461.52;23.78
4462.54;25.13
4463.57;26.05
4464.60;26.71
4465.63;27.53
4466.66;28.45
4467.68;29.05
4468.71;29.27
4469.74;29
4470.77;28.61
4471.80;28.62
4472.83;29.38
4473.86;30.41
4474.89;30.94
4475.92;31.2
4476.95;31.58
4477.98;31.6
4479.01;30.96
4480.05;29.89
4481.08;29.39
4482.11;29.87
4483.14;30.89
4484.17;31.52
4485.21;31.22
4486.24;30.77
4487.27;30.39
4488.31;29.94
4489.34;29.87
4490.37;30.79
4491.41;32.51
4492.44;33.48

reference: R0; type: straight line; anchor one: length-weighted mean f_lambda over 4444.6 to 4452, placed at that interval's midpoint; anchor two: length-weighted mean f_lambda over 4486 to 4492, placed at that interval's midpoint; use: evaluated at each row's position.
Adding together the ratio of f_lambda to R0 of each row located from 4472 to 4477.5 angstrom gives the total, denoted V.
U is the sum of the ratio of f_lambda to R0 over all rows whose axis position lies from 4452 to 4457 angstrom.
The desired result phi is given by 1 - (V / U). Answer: -0.37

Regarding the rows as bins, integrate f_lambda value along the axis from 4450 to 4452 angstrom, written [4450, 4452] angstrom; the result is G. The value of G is 56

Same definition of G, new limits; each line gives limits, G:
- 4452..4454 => 47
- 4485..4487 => 62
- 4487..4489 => 60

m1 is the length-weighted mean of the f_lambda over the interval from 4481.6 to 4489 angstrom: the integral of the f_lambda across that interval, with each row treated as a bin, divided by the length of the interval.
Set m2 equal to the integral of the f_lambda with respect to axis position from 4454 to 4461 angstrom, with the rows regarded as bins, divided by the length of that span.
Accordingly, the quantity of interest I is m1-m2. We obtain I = 10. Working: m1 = 30.6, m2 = 20.8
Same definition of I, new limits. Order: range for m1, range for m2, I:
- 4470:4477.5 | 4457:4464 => 7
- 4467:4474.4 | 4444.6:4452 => 2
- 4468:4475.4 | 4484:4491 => -1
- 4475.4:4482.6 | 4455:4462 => 9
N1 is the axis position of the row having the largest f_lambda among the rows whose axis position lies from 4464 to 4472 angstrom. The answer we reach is 4468.71 angstrom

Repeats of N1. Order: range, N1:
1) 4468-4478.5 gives 4477.98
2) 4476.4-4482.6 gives 4477.98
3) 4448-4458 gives 4450.23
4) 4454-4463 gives 4462.54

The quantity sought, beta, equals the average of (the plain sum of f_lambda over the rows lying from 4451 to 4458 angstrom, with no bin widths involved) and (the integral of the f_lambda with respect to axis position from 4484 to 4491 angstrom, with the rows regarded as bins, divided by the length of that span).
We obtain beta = 92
